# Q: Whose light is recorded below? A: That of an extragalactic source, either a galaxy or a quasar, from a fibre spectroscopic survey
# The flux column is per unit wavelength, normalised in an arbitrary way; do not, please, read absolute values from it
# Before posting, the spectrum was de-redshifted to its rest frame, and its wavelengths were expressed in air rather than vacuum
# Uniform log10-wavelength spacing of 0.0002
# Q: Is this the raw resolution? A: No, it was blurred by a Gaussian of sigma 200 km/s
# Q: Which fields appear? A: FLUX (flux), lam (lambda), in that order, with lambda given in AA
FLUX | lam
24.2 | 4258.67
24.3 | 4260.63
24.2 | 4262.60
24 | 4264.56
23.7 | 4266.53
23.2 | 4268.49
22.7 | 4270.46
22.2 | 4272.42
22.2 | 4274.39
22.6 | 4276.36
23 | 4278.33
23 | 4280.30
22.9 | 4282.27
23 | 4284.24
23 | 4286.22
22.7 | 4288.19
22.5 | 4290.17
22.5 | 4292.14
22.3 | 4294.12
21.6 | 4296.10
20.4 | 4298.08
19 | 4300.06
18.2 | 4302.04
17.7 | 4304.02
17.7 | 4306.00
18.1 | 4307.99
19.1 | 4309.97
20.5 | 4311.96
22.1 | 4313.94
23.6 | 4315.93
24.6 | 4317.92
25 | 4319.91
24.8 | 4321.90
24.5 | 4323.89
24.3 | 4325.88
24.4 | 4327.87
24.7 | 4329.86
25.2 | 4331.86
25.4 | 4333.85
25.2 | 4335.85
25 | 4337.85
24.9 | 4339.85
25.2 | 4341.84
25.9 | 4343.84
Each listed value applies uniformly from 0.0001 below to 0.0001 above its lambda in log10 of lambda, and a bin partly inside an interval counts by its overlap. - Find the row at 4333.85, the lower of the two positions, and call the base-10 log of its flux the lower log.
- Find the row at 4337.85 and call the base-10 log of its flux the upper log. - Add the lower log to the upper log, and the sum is 2.80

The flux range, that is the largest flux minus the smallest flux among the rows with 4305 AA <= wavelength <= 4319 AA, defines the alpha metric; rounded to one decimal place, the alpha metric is 6.9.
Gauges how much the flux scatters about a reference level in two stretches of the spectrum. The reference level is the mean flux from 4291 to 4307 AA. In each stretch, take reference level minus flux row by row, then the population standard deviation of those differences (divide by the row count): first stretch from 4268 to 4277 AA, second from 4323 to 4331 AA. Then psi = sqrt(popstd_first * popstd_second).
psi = 0.23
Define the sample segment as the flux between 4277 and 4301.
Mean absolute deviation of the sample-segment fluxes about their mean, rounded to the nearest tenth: 0.9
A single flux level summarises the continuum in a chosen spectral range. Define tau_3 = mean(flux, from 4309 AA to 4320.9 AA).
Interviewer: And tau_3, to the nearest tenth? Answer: 22.5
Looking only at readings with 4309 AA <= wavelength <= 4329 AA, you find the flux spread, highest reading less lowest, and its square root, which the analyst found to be 2.4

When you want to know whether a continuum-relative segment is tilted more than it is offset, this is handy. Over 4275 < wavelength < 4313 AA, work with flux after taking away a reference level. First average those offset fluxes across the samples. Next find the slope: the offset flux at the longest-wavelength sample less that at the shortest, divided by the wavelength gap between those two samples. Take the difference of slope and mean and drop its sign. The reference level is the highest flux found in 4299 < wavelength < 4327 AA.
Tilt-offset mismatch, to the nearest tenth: 3.9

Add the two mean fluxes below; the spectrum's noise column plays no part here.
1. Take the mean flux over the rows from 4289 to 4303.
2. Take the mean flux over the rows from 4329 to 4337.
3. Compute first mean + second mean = 46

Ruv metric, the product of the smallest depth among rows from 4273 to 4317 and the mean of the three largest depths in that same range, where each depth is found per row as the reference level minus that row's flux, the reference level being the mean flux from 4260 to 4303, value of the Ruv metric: -5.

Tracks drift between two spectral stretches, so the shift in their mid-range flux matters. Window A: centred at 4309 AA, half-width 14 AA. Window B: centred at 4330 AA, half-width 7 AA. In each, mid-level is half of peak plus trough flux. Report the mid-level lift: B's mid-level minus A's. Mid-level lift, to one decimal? 3.5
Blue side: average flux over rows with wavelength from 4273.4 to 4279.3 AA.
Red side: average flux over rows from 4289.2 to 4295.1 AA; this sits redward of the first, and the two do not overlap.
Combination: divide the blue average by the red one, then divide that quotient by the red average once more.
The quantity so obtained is 0.045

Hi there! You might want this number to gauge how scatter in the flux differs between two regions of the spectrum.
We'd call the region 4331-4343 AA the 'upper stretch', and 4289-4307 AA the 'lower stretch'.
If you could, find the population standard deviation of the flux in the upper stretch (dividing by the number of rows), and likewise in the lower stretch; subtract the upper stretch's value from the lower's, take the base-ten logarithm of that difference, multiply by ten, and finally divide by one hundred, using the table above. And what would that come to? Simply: 0.03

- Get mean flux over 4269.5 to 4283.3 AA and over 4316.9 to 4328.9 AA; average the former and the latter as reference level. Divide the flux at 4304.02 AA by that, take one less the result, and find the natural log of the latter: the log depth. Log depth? -1.4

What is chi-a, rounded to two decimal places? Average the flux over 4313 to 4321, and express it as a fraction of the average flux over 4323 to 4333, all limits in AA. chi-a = 0.97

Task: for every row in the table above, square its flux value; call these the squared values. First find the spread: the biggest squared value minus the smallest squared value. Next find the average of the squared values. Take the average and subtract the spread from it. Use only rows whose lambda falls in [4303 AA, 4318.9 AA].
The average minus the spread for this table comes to 132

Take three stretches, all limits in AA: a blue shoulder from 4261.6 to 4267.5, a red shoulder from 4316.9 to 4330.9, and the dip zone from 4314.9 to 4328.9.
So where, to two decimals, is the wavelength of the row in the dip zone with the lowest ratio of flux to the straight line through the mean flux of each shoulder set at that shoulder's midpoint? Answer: 4315.93 AA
